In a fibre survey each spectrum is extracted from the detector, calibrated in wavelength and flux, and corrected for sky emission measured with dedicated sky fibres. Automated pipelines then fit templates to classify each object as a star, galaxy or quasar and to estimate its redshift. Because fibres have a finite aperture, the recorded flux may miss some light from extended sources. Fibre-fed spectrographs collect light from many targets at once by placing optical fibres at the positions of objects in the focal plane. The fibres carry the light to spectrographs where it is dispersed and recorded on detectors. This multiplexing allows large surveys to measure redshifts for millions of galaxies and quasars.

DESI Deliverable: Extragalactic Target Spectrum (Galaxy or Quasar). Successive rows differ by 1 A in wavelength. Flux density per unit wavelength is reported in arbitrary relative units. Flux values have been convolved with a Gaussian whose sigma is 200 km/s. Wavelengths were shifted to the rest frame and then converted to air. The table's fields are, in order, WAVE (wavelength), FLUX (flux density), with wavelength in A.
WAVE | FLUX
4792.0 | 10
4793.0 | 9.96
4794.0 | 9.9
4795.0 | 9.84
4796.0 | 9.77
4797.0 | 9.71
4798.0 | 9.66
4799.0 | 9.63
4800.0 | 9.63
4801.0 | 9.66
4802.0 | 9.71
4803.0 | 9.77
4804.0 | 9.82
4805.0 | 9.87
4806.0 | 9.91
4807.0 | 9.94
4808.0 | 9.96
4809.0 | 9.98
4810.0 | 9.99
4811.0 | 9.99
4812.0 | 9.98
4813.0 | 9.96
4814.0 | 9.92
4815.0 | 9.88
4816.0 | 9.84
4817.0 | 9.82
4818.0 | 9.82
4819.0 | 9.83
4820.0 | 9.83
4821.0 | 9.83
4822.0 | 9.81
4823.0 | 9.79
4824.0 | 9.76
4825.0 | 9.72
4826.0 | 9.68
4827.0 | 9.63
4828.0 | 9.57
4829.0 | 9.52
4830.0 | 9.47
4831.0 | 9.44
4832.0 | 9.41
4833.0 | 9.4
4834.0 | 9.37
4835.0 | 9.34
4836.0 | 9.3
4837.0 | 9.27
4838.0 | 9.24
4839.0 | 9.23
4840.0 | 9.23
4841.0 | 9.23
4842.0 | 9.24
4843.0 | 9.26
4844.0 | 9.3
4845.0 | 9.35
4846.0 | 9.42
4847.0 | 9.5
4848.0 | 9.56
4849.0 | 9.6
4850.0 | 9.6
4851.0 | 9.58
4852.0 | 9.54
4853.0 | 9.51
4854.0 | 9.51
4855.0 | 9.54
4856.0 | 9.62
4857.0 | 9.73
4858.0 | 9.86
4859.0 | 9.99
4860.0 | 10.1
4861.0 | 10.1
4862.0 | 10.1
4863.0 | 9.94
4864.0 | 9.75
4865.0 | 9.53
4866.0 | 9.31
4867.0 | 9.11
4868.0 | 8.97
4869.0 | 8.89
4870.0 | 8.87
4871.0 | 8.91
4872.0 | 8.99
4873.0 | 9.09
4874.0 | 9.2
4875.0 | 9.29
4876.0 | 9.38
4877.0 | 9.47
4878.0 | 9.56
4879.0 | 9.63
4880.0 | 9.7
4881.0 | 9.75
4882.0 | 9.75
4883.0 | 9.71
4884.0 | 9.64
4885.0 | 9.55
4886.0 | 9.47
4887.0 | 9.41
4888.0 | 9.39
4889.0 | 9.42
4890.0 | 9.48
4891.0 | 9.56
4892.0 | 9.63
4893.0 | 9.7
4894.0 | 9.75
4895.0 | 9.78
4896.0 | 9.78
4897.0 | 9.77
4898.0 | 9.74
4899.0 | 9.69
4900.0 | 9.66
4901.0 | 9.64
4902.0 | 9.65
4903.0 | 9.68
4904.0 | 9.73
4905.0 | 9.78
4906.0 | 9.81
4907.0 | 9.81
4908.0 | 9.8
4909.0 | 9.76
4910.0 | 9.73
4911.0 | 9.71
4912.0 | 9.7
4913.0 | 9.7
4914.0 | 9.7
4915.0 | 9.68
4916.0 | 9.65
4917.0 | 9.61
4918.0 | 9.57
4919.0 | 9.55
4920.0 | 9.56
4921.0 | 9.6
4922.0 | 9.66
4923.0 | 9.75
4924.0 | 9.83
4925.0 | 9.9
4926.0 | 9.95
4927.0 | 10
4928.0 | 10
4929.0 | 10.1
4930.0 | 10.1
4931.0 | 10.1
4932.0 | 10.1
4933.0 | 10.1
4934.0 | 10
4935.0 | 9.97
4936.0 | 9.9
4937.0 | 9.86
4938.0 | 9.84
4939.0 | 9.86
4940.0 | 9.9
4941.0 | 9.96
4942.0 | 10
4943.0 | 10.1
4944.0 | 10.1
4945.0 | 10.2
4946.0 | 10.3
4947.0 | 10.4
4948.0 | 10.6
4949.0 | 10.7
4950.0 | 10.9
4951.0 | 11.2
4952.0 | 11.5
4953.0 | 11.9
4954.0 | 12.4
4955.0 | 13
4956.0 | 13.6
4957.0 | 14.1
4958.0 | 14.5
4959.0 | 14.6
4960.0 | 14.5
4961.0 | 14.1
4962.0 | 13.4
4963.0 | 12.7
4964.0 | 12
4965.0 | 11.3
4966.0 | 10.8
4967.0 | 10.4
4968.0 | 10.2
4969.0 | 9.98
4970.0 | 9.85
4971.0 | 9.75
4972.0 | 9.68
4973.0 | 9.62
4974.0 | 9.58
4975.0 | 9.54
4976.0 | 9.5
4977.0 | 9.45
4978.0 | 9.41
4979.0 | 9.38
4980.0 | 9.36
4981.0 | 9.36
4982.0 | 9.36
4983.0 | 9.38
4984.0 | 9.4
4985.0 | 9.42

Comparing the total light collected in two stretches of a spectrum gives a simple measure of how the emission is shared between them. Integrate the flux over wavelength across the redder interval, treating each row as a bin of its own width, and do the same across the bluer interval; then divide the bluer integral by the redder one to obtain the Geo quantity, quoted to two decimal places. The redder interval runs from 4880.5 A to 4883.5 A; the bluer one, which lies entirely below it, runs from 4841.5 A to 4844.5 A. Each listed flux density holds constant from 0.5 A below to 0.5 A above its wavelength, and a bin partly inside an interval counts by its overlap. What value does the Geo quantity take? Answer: 0.95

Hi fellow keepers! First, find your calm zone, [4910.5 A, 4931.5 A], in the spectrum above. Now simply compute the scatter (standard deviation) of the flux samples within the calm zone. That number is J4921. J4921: 0.19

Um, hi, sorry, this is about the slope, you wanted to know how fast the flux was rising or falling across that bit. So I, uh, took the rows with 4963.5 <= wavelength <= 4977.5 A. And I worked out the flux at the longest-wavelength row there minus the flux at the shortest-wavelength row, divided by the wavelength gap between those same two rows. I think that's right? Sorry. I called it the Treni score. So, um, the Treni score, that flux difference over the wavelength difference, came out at -0.20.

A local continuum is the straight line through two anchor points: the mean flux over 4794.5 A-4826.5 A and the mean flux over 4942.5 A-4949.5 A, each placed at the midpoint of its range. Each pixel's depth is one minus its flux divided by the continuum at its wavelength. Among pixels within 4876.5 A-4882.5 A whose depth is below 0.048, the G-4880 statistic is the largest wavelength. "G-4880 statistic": 4882.0 A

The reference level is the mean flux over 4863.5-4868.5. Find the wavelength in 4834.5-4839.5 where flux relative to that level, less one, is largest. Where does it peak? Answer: 4835.0 A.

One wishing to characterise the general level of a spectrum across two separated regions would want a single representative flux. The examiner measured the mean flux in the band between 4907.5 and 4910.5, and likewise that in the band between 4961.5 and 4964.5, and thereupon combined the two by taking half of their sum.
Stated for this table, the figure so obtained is 11.2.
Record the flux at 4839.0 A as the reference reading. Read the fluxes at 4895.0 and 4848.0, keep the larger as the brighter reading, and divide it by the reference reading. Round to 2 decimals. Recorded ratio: 1.06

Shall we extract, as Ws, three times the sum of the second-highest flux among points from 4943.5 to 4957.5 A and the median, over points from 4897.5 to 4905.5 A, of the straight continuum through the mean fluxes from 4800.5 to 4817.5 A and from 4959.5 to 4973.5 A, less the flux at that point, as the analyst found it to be 44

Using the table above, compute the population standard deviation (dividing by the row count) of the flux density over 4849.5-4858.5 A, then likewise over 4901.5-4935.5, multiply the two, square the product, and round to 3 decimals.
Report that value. 0.000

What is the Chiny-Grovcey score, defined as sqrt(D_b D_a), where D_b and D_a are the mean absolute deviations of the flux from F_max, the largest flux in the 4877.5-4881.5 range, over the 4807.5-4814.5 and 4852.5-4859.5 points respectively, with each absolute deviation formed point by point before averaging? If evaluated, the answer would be 0.19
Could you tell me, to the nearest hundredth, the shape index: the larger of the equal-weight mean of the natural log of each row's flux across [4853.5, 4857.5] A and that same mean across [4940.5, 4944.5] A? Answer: 2.31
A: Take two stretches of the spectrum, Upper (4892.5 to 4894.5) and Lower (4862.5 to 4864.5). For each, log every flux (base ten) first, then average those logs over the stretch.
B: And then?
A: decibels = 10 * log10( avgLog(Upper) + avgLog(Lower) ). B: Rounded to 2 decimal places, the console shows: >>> 2.97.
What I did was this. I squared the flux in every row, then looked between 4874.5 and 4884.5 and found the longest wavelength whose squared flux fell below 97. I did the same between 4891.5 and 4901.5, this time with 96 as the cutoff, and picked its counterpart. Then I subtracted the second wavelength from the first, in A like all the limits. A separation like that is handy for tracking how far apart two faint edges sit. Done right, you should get -17 A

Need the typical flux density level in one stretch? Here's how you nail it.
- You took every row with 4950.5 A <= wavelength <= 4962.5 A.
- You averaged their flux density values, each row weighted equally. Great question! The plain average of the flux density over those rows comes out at 13.23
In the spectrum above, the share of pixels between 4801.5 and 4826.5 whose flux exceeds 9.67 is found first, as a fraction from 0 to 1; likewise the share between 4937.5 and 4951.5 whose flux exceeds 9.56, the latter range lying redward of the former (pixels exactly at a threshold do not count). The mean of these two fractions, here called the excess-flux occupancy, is 1.0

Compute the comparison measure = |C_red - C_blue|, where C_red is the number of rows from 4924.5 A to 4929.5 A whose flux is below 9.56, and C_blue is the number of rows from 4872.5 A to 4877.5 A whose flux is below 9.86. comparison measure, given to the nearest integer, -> 5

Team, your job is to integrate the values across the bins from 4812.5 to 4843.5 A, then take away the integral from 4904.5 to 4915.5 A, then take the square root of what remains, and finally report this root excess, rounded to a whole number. 14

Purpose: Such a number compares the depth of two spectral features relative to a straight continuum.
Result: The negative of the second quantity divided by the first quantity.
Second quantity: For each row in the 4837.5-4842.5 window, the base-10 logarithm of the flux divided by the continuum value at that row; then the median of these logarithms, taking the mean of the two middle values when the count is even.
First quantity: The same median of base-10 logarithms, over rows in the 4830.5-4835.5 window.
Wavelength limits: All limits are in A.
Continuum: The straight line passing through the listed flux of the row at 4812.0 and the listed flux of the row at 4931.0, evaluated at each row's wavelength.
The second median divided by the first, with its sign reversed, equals -1.3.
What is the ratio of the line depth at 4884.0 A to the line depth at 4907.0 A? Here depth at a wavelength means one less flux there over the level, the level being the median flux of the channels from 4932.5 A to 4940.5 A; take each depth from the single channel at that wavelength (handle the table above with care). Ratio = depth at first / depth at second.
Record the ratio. 2.9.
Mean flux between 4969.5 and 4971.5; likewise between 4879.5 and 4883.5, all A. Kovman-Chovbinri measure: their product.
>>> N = 95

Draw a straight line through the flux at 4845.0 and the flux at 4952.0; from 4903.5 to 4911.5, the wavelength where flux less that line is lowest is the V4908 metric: 4911.0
